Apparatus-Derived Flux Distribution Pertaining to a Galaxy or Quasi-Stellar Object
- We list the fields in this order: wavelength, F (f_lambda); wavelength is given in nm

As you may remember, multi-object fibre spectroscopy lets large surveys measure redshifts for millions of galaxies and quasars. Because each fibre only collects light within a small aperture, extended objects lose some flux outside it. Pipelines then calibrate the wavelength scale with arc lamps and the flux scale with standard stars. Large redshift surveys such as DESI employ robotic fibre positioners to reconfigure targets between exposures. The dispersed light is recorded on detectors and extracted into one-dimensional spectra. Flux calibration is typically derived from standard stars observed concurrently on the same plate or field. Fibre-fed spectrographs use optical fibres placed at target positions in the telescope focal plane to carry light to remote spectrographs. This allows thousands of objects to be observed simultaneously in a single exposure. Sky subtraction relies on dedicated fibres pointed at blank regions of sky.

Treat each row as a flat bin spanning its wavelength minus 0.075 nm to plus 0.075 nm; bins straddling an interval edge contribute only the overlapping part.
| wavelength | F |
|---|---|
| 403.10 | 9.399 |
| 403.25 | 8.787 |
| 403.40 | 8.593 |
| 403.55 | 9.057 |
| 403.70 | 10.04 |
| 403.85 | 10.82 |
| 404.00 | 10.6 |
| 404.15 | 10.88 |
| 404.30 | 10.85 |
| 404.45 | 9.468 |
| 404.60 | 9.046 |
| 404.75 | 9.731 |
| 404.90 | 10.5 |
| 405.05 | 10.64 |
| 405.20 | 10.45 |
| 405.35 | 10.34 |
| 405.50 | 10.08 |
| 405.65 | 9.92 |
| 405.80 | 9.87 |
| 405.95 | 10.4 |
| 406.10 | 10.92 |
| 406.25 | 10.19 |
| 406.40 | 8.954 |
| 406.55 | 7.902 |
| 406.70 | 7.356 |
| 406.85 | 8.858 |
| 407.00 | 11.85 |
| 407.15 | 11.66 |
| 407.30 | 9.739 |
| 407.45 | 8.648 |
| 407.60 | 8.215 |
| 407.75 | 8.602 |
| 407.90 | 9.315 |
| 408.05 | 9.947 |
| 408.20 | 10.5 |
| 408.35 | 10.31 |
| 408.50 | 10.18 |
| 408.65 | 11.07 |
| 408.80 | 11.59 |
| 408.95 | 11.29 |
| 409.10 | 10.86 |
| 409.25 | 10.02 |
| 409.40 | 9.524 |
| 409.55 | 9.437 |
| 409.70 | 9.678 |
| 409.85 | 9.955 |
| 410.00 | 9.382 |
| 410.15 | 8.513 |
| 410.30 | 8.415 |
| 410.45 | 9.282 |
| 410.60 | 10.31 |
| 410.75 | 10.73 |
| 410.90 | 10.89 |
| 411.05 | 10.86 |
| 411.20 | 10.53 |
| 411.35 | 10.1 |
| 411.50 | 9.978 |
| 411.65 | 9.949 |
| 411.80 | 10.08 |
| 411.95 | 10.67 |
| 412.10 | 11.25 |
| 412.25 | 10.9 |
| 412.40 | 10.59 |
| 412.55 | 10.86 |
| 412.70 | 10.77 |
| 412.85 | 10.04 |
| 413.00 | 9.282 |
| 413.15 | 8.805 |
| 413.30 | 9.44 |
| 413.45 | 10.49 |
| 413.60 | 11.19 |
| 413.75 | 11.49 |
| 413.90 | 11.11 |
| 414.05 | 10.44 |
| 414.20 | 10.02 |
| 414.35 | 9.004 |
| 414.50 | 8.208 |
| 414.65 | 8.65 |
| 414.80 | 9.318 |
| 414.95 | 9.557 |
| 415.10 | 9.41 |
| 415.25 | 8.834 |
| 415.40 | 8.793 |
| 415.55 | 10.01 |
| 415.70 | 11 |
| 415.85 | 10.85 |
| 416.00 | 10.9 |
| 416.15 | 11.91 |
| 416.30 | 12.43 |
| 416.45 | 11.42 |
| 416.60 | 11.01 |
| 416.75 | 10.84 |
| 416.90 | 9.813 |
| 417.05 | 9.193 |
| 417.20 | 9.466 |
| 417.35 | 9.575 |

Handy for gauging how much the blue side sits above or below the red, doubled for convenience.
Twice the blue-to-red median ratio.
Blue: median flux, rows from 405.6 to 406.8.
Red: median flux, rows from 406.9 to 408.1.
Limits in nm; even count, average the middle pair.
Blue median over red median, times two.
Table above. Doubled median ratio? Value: 2.08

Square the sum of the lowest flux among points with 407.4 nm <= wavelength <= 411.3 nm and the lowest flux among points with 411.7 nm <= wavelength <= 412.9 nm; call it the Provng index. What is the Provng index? 333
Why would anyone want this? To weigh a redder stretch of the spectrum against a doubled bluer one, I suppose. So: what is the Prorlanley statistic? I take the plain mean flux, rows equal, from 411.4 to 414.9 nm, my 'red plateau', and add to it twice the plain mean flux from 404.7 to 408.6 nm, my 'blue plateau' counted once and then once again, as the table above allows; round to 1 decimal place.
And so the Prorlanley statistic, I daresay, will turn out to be 29.7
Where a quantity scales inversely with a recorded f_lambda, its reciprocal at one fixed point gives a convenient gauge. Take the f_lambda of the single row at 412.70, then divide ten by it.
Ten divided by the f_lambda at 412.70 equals 0.93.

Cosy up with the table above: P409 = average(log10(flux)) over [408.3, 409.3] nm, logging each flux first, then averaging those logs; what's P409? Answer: 1.03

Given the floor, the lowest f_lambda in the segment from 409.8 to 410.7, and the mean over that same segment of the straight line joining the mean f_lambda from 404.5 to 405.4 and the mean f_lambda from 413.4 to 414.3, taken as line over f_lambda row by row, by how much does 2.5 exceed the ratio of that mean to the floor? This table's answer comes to 2.37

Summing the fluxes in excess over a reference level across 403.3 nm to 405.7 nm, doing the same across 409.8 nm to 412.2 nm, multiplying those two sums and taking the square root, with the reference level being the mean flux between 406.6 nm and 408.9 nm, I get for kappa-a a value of 3.3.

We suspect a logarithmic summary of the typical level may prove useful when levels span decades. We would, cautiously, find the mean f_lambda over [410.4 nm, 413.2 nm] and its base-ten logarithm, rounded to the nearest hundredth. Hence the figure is 1.01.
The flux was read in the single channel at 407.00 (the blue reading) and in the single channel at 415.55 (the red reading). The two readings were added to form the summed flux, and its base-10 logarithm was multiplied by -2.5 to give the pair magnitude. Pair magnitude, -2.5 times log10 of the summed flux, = -3.35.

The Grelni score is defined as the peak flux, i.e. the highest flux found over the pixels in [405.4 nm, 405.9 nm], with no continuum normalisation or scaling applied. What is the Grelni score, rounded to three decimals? 10.080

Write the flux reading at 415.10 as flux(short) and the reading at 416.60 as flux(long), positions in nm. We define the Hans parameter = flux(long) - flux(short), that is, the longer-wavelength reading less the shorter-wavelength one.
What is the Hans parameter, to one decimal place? 1.6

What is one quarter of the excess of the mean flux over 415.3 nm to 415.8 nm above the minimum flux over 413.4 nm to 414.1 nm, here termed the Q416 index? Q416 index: -0.1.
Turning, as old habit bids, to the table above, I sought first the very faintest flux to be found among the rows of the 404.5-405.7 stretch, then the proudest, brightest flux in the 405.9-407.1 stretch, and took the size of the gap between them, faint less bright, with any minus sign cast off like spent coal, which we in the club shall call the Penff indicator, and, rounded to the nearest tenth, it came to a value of 2.8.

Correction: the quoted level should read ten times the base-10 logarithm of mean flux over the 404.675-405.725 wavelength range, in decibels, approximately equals 10.1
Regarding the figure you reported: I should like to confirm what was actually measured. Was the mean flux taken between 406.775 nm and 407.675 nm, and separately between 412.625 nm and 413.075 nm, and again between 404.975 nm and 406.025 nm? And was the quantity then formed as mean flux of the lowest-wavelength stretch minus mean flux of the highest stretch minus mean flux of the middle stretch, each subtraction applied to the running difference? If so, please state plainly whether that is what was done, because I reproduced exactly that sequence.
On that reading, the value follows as -9.6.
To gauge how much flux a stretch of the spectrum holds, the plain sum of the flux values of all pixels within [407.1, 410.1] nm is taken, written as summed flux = 200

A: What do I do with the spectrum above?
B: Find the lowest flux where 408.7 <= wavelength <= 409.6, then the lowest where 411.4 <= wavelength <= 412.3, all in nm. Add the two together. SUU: 19.4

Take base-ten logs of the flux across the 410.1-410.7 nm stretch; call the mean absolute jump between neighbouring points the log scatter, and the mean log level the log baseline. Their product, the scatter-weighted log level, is 0.030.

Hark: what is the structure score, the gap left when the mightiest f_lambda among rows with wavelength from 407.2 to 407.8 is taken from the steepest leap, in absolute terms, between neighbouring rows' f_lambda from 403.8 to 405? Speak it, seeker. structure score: -8.4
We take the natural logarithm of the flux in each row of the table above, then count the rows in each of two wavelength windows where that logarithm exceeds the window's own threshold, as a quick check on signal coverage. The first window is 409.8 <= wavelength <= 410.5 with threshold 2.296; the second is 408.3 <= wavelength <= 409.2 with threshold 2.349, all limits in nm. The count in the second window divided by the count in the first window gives 4.0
